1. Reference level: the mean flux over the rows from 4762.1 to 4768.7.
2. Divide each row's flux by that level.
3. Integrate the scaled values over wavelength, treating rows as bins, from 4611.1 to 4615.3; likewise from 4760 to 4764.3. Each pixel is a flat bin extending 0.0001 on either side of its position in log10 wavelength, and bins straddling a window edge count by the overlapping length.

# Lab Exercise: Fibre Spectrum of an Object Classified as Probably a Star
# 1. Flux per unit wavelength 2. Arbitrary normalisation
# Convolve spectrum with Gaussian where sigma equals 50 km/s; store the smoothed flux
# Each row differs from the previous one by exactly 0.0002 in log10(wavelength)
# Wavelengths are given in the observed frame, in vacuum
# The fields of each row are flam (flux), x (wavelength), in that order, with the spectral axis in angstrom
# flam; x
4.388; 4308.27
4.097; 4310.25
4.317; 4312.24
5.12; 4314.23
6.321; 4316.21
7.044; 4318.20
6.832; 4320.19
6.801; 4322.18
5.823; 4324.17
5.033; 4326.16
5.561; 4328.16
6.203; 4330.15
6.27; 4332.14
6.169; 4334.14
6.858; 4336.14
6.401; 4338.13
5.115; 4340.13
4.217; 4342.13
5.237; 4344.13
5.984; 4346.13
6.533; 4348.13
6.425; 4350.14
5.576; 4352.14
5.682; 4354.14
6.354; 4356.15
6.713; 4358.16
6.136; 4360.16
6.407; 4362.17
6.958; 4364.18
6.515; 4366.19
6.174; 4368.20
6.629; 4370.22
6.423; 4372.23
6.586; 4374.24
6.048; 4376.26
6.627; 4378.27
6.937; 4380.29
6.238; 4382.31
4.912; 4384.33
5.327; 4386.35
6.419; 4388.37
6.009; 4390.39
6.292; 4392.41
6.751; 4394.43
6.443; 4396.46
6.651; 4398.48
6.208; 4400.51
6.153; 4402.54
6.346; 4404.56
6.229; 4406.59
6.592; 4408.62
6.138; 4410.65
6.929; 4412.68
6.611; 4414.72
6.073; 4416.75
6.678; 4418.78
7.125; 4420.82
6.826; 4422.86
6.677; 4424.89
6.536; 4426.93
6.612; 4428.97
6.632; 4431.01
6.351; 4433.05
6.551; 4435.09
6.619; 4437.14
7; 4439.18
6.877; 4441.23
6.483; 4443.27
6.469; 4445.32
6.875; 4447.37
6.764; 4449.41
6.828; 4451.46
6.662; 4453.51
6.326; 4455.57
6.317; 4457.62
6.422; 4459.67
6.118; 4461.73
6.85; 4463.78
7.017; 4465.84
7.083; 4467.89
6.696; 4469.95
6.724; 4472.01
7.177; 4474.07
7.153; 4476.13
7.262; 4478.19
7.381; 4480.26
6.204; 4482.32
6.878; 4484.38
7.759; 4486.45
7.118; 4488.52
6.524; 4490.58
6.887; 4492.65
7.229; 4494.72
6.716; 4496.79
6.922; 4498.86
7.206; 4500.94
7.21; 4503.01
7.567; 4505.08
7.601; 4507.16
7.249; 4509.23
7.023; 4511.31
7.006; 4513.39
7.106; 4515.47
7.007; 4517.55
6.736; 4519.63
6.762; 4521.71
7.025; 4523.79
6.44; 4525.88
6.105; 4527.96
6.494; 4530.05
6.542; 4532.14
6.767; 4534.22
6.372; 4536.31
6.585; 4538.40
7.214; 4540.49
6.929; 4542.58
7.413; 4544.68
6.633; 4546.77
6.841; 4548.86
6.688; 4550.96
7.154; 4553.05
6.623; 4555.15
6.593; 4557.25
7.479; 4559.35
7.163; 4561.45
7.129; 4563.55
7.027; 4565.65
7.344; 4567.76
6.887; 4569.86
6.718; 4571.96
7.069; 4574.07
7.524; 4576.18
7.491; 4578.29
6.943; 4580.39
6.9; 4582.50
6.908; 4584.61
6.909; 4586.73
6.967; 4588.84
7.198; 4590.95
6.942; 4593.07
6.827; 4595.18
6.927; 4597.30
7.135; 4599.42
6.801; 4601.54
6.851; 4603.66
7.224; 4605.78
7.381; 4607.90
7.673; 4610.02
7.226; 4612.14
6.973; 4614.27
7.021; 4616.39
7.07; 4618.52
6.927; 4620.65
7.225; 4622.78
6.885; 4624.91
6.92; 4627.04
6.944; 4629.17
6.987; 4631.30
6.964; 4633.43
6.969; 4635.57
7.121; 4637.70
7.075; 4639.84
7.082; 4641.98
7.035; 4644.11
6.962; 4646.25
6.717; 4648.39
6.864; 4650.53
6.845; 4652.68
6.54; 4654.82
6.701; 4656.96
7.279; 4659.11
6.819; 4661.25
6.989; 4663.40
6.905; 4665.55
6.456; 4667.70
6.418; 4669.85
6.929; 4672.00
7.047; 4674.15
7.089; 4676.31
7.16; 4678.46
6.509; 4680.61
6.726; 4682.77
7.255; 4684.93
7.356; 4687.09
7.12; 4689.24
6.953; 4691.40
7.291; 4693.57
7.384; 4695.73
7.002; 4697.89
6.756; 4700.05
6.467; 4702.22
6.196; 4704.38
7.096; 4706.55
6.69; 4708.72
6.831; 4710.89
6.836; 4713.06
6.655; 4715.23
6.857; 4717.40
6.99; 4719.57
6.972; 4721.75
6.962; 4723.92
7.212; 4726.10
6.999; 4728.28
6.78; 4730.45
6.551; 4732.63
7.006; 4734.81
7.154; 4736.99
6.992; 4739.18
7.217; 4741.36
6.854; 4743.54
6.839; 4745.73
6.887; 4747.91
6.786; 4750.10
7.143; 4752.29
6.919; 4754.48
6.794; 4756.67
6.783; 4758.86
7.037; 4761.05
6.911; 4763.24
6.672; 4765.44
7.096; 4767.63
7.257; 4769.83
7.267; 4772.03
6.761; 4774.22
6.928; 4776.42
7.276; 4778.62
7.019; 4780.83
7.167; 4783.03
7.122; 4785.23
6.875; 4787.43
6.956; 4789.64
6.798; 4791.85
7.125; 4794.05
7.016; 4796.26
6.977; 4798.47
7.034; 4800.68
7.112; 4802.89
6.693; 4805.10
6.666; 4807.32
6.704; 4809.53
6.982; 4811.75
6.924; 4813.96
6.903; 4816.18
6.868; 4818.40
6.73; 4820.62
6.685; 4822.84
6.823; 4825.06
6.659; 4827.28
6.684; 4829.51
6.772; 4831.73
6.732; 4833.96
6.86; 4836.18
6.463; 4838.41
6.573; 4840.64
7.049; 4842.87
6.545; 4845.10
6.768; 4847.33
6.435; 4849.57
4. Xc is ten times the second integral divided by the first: 10.1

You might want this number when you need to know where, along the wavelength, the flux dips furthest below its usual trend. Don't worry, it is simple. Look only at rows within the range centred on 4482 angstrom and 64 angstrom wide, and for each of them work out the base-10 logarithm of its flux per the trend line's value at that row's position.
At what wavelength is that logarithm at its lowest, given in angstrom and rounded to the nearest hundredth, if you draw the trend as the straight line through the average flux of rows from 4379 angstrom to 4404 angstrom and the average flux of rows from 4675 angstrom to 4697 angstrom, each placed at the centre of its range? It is 4461.73 angstrom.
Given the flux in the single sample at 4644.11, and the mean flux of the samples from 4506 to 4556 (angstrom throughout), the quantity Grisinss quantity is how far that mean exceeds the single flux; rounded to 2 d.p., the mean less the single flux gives -0.19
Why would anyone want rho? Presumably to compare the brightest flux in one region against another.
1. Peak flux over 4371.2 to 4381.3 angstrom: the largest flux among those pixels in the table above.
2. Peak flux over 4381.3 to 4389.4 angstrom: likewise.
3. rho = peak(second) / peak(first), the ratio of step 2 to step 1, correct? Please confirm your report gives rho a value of 0.93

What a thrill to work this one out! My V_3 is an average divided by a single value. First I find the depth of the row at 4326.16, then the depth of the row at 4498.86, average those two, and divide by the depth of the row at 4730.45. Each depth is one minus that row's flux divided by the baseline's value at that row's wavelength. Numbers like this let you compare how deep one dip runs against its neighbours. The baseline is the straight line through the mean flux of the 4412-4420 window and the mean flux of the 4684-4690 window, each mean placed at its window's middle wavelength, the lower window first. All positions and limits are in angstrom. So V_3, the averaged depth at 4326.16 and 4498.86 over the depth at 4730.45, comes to 1.2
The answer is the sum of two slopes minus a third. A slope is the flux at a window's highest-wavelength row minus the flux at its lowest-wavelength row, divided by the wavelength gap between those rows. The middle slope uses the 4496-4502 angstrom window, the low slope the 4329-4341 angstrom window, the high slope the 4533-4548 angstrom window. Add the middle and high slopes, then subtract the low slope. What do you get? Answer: 0.22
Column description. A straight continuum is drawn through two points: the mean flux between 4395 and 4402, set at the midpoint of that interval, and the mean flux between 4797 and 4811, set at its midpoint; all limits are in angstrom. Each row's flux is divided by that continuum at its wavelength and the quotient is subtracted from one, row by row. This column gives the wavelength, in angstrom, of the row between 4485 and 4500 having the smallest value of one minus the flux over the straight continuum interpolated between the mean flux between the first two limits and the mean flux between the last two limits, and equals 4486.45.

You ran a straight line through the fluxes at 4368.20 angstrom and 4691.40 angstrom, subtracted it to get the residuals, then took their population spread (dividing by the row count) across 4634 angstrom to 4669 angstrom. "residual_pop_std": 0.22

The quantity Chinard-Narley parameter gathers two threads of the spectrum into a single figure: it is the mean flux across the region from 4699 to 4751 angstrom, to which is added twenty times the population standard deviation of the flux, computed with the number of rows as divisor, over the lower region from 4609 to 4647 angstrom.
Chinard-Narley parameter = 10.4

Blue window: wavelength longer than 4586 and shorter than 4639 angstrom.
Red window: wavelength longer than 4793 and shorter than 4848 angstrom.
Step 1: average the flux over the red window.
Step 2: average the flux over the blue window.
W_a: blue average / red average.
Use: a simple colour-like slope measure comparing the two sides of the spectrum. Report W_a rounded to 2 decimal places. 1.03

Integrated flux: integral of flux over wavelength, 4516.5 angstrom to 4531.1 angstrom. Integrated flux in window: 97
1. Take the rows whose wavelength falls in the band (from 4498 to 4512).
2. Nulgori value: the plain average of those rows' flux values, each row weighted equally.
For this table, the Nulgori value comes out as 7.3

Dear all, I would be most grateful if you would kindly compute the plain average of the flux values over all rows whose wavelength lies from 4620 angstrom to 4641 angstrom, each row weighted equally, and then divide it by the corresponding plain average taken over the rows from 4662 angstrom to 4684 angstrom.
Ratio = 1.03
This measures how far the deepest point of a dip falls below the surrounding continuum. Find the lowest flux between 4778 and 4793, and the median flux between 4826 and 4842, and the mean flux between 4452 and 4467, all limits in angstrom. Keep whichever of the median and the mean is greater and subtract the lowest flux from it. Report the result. -0.11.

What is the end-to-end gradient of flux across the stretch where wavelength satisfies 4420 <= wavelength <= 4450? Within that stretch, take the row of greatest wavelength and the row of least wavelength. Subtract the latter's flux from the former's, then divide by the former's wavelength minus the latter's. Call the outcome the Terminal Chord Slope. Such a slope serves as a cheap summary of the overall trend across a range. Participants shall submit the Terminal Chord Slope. -0.013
